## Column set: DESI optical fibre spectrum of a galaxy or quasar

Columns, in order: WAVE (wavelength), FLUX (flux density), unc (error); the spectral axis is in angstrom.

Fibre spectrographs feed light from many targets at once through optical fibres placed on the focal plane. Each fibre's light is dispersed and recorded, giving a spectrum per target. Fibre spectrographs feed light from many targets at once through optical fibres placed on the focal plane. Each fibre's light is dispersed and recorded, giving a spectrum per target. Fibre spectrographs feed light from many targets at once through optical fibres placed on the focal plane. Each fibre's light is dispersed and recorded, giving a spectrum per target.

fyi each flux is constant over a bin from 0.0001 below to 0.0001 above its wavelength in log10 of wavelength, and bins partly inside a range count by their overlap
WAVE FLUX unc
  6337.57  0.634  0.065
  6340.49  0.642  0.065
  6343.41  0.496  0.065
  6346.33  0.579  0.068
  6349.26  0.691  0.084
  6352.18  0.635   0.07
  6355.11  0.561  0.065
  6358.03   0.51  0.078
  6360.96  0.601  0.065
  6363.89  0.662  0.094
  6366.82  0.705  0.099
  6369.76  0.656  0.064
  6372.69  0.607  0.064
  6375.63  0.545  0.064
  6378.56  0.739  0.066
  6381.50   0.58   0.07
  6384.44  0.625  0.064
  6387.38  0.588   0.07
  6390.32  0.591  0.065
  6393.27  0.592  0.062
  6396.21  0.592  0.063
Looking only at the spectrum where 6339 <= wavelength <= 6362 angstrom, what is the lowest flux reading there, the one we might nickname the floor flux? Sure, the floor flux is 0.496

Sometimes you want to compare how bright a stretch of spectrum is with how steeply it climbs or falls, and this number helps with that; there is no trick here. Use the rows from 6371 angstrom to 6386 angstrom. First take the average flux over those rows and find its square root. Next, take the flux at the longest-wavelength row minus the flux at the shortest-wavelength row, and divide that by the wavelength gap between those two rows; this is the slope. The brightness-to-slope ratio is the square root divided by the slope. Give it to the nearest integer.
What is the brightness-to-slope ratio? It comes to 514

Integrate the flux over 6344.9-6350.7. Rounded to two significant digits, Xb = 3.7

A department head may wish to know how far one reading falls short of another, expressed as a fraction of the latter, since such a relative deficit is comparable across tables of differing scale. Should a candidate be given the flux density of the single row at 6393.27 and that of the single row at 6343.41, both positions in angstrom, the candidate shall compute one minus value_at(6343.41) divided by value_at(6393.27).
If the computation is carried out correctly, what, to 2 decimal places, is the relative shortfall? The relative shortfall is 0.16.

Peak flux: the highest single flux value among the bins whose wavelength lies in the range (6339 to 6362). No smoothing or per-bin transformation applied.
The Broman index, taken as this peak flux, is 0.691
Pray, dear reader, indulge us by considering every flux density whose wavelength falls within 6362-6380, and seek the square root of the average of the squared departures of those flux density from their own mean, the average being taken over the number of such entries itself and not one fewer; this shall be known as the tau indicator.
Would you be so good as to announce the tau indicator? 0.0632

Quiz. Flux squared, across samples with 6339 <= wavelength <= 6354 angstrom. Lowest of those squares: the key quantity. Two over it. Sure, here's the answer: 8.1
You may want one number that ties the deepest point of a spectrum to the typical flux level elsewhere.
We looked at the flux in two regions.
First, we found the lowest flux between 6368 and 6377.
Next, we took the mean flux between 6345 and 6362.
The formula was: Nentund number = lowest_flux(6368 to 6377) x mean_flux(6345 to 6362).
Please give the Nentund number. 0.325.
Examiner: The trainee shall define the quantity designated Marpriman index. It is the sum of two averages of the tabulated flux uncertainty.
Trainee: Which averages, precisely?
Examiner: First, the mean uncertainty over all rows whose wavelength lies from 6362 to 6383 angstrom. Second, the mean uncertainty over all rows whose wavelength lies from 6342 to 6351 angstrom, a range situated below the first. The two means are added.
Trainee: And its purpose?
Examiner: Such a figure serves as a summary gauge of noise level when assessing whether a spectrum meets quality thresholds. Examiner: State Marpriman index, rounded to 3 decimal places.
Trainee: 0.147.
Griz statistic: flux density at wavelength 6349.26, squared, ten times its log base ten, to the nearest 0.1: -3.2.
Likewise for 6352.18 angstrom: -3.9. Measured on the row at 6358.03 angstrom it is -5.8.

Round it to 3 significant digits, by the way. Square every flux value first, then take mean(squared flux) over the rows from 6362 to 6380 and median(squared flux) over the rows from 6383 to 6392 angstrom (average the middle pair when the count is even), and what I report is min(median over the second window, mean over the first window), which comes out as 0.349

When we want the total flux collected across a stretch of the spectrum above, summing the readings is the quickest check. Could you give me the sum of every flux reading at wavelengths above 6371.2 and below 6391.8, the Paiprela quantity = 4.3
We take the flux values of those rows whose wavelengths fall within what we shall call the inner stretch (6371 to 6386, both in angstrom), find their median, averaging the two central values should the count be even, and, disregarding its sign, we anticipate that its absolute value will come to 0.61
